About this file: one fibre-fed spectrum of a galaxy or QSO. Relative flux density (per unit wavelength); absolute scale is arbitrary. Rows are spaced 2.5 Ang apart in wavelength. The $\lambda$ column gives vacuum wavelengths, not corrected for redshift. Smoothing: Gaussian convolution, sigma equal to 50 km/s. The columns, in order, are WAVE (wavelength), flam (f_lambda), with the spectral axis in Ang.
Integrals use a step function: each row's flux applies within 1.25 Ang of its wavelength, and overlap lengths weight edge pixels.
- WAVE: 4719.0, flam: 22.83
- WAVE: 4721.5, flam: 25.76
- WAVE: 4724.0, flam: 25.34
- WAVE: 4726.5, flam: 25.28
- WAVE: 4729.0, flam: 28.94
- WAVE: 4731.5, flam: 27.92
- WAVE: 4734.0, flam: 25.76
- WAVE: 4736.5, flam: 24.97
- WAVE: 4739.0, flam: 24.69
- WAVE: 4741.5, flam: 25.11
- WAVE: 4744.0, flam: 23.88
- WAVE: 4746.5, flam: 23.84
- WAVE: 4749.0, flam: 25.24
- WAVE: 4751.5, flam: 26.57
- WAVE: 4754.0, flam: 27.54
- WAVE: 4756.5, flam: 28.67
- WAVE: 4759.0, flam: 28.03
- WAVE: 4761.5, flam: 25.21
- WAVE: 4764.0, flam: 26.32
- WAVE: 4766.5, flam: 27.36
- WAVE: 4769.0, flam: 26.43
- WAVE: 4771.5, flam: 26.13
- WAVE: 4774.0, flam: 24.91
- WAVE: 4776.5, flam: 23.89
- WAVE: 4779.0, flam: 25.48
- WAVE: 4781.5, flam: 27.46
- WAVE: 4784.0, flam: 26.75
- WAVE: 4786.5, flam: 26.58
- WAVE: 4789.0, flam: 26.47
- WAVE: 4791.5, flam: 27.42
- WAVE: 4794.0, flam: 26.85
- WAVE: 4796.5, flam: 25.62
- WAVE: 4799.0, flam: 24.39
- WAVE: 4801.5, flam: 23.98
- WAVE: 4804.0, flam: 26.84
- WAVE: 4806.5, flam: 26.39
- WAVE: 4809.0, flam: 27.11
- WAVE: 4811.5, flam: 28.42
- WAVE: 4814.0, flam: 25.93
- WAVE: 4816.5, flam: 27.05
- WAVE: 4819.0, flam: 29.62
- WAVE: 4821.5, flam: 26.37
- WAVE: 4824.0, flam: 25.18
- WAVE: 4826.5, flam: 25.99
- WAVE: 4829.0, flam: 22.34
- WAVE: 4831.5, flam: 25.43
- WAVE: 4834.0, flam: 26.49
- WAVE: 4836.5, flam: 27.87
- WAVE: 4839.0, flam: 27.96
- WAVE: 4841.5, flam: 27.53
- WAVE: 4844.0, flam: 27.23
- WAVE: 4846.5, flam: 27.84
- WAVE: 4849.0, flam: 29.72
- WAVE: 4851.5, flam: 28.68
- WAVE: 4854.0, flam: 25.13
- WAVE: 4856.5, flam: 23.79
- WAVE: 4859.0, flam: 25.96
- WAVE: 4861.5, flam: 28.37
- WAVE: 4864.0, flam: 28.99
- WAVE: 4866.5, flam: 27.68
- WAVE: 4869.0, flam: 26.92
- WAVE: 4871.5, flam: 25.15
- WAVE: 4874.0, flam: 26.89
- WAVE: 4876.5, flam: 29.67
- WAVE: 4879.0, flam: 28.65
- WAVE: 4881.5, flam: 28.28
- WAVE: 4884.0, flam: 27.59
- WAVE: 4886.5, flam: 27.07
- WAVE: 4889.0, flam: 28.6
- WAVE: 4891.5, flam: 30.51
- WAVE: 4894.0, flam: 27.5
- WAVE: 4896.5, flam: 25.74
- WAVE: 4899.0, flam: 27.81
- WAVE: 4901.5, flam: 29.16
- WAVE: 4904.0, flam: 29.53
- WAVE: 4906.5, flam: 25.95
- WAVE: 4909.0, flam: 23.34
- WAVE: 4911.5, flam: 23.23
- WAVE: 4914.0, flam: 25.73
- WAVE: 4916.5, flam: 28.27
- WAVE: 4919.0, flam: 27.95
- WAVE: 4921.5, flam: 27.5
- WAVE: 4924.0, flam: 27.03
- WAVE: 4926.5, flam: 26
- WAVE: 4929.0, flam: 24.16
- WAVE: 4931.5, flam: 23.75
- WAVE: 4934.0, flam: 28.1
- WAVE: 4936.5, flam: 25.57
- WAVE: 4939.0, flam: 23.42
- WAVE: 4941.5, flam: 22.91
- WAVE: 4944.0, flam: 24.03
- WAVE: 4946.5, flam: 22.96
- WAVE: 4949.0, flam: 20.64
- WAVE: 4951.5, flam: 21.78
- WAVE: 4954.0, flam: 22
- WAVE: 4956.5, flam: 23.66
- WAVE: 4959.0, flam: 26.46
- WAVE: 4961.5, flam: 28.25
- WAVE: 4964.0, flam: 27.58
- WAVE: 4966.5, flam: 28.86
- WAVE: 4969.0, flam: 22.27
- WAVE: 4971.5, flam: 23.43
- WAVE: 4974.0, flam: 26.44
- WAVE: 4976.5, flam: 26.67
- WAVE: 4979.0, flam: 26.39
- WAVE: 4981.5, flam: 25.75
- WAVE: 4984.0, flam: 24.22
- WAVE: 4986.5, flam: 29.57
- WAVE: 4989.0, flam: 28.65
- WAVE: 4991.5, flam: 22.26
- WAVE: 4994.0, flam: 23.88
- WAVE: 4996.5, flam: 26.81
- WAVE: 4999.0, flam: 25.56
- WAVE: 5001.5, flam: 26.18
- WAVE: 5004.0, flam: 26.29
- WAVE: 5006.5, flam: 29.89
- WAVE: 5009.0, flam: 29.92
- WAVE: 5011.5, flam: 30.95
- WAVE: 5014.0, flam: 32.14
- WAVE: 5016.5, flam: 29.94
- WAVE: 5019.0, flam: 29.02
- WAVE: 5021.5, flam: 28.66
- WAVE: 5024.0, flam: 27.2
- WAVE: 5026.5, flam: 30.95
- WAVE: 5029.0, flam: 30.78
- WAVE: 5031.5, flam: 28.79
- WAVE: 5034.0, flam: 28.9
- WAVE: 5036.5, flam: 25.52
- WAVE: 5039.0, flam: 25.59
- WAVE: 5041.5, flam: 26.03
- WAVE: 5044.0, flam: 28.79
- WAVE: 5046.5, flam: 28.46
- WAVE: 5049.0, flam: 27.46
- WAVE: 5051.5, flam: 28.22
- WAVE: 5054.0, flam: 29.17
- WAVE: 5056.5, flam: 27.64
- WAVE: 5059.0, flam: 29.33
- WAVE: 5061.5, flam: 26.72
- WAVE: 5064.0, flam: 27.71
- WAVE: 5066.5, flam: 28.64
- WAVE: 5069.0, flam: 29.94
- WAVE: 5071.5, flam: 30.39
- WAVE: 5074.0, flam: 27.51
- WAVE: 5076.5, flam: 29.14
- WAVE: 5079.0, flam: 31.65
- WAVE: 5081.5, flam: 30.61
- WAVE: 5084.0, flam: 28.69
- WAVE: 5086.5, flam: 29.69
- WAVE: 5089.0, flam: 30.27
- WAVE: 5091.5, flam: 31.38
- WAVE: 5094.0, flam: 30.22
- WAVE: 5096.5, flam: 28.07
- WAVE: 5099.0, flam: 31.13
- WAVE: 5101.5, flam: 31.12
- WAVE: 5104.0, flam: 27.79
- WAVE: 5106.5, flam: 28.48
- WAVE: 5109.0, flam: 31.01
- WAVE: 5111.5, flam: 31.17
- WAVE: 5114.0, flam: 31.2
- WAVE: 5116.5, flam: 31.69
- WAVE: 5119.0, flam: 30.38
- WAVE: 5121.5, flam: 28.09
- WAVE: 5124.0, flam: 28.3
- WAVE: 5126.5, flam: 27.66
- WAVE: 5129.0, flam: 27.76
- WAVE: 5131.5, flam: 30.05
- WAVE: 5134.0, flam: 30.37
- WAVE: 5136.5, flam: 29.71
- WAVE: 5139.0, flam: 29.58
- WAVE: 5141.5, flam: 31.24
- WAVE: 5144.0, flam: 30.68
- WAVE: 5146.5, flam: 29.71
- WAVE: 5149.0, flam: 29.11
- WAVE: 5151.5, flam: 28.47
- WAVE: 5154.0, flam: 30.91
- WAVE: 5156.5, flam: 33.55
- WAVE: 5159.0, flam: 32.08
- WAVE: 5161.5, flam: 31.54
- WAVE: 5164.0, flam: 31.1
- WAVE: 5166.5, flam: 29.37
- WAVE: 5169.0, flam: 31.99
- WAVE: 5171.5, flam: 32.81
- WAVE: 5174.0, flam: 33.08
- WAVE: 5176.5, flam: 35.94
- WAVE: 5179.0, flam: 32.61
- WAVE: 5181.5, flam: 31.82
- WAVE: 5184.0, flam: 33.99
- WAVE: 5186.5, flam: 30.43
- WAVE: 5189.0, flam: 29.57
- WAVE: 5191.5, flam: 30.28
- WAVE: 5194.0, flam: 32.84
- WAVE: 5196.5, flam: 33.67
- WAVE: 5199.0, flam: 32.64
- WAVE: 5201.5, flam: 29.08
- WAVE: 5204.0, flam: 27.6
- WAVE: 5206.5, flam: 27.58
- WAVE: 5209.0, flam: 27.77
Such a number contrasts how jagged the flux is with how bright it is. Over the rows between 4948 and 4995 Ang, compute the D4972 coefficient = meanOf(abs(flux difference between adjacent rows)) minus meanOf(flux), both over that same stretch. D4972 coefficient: -23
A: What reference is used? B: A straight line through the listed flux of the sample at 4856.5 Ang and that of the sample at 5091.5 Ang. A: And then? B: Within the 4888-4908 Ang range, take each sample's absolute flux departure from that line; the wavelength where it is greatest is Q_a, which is 4891.5 Ang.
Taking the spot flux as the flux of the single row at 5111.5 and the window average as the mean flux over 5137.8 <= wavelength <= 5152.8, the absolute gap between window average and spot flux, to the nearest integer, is 1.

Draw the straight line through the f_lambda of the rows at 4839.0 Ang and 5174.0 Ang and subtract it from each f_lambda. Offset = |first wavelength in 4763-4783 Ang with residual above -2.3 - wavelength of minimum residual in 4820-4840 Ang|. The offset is 65.0 Ang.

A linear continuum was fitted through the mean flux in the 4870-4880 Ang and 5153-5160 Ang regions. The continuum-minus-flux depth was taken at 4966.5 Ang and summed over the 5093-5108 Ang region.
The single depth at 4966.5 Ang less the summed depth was -11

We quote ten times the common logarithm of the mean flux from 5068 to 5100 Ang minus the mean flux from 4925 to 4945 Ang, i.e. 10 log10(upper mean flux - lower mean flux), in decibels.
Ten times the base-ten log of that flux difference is 7.1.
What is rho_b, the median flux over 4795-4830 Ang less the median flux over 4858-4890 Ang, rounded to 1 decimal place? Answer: -1.5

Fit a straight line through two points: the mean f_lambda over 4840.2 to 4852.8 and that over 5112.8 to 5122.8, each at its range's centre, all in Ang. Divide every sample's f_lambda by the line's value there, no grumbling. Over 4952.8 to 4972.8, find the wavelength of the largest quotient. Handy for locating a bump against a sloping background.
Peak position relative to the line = 4966.5 Ang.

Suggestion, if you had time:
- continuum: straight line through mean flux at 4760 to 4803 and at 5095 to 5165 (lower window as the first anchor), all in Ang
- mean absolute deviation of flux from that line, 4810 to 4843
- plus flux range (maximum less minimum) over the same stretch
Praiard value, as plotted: 8.6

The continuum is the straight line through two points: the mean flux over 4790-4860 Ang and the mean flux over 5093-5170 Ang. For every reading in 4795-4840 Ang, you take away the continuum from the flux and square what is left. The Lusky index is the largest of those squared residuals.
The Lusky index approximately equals 18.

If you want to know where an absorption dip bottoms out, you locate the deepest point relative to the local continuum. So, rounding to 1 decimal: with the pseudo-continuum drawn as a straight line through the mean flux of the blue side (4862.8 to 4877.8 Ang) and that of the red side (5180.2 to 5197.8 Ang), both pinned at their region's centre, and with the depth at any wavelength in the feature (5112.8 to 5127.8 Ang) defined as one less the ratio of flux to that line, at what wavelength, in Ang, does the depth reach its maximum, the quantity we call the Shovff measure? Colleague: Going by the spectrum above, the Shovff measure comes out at 5126.5 Ang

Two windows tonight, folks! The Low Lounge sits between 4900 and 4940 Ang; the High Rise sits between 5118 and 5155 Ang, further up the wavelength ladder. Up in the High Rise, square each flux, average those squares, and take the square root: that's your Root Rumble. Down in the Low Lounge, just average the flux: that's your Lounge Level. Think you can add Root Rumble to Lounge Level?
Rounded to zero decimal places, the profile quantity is 56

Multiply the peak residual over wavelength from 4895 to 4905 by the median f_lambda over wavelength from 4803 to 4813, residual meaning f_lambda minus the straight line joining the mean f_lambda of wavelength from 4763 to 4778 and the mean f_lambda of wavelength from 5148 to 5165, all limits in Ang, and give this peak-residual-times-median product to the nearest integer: 52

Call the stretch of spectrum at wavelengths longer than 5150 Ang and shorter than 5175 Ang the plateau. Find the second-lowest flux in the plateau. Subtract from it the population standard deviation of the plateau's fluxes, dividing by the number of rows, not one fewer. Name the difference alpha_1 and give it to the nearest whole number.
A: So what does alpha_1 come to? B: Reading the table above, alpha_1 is 28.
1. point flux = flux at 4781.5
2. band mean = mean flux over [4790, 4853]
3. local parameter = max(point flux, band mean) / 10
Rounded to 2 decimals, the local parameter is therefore 2.75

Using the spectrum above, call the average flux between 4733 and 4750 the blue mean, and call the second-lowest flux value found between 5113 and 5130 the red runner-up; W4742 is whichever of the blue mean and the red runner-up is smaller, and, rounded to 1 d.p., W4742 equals 24.8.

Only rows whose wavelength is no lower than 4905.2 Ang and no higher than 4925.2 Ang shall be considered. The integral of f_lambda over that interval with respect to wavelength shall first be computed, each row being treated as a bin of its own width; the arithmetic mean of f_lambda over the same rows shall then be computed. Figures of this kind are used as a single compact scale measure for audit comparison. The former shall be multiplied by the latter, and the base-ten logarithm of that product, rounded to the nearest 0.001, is 4.135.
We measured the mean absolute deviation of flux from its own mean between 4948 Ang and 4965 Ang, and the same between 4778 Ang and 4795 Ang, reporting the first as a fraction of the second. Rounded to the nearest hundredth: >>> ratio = 5.73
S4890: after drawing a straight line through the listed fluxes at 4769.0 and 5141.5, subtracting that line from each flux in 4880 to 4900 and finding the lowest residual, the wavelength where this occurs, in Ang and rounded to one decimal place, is 4896.5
